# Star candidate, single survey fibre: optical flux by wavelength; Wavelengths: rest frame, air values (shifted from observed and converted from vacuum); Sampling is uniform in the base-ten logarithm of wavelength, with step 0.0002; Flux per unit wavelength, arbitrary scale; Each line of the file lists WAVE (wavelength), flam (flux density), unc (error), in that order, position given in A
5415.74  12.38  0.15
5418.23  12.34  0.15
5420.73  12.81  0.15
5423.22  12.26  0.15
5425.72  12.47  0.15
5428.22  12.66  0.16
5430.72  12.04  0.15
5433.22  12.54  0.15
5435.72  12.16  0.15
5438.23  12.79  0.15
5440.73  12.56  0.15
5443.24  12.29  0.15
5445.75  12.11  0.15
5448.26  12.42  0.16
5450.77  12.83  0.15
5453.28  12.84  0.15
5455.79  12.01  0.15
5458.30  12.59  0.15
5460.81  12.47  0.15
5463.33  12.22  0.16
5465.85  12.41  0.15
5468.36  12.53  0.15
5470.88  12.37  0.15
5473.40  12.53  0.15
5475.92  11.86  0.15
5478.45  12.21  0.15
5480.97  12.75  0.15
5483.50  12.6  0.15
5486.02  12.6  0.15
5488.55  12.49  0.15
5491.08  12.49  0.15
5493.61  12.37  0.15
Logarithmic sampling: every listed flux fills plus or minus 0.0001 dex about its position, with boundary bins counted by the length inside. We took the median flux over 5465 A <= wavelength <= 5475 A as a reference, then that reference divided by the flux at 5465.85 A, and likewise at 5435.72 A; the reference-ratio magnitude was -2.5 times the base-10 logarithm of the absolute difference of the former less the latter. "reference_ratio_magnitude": 4.2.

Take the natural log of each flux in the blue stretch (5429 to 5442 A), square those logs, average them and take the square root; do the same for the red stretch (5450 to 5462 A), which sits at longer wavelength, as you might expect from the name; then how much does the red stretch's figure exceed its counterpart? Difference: 0.010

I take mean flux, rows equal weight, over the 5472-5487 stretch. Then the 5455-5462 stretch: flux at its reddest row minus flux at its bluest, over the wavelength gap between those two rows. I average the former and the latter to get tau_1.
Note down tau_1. 6.26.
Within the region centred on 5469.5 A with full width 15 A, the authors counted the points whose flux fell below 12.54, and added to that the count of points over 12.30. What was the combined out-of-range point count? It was 10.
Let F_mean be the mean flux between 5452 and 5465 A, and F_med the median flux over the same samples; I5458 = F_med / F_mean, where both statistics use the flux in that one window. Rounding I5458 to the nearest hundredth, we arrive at 1.00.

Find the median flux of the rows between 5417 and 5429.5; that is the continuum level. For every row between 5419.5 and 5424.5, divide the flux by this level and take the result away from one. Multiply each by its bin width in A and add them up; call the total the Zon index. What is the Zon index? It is -0.026 A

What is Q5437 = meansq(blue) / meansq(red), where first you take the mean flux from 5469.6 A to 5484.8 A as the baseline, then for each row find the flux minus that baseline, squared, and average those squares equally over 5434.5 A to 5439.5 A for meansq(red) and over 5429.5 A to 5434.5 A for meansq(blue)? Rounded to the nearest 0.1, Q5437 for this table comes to 0.7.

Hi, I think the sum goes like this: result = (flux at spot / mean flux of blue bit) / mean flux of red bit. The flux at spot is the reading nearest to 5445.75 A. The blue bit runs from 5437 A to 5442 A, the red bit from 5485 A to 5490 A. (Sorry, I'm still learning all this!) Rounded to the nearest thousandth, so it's 0.076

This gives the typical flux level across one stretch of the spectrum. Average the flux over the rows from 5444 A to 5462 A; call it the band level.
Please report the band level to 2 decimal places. 12.47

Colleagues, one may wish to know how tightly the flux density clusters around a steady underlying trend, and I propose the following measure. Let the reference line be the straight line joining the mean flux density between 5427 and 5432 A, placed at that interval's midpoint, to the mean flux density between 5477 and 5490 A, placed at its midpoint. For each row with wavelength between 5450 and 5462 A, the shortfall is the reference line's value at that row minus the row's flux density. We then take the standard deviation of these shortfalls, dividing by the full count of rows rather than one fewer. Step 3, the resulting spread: 0.31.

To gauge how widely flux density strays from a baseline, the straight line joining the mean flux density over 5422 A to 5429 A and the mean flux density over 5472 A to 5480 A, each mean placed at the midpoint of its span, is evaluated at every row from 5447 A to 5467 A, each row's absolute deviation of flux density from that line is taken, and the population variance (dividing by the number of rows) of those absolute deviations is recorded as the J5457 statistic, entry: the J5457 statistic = 0.028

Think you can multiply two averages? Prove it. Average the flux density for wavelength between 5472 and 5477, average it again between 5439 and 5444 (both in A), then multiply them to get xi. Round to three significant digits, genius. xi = 152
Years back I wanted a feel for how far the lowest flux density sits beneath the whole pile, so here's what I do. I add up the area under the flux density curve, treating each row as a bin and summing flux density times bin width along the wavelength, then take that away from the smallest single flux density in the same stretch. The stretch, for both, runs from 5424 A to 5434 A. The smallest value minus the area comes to -112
